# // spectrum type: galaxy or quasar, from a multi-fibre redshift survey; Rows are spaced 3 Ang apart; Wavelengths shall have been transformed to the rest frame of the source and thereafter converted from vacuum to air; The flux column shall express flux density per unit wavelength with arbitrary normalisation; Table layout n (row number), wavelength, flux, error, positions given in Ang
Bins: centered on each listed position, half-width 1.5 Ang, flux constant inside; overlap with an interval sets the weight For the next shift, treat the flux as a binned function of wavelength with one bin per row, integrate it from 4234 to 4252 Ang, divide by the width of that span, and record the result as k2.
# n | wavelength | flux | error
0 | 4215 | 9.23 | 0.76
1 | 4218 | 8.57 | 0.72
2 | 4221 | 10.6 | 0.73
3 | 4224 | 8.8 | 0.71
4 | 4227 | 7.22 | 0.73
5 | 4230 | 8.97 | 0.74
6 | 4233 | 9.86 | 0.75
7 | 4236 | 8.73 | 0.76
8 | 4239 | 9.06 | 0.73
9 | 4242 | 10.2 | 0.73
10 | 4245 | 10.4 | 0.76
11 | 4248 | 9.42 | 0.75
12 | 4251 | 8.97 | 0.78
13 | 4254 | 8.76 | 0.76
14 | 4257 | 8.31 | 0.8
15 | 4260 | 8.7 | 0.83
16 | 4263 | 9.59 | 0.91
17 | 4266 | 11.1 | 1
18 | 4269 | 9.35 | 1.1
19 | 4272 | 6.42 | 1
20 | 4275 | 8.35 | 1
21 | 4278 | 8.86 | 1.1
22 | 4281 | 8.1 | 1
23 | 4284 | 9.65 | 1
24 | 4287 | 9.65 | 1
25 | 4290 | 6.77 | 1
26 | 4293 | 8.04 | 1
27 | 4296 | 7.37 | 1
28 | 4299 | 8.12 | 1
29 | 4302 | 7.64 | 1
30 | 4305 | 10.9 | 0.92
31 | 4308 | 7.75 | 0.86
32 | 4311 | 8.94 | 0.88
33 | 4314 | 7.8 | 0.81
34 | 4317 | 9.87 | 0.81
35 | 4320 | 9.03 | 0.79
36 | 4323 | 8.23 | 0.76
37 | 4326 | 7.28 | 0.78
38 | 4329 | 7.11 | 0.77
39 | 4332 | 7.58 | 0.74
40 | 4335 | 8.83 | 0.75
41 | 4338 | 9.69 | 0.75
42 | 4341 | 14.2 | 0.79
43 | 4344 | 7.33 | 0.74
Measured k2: 9.49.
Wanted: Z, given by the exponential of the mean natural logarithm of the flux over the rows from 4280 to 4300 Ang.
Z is 8.2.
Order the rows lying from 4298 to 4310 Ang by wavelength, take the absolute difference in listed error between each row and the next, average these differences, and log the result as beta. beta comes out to 0.05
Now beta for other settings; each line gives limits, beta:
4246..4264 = 0.04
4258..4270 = 0.09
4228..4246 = 0.02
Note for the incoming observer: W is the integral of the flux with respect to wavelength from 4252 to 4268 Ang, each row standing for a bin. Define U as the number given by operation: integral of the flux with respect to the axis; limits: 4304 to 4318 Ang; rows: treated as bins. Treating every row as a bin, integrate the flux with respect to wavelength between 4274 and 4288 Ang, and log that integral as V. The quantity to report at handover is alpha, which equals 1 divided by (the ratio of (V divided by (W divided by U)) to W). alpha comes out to 1.41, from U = 125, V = 125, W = 149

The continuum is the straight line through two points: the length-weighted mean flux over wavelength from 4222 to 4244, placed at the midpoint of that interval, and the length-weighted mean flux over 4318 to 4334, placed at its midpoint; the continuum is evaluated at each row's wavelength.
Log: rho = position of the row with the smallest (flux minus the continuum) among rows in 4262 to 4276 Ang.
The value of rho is 4272 Ang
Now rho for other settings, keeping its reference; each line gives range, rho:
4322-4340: 4329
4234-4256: 4236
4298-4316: 4302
